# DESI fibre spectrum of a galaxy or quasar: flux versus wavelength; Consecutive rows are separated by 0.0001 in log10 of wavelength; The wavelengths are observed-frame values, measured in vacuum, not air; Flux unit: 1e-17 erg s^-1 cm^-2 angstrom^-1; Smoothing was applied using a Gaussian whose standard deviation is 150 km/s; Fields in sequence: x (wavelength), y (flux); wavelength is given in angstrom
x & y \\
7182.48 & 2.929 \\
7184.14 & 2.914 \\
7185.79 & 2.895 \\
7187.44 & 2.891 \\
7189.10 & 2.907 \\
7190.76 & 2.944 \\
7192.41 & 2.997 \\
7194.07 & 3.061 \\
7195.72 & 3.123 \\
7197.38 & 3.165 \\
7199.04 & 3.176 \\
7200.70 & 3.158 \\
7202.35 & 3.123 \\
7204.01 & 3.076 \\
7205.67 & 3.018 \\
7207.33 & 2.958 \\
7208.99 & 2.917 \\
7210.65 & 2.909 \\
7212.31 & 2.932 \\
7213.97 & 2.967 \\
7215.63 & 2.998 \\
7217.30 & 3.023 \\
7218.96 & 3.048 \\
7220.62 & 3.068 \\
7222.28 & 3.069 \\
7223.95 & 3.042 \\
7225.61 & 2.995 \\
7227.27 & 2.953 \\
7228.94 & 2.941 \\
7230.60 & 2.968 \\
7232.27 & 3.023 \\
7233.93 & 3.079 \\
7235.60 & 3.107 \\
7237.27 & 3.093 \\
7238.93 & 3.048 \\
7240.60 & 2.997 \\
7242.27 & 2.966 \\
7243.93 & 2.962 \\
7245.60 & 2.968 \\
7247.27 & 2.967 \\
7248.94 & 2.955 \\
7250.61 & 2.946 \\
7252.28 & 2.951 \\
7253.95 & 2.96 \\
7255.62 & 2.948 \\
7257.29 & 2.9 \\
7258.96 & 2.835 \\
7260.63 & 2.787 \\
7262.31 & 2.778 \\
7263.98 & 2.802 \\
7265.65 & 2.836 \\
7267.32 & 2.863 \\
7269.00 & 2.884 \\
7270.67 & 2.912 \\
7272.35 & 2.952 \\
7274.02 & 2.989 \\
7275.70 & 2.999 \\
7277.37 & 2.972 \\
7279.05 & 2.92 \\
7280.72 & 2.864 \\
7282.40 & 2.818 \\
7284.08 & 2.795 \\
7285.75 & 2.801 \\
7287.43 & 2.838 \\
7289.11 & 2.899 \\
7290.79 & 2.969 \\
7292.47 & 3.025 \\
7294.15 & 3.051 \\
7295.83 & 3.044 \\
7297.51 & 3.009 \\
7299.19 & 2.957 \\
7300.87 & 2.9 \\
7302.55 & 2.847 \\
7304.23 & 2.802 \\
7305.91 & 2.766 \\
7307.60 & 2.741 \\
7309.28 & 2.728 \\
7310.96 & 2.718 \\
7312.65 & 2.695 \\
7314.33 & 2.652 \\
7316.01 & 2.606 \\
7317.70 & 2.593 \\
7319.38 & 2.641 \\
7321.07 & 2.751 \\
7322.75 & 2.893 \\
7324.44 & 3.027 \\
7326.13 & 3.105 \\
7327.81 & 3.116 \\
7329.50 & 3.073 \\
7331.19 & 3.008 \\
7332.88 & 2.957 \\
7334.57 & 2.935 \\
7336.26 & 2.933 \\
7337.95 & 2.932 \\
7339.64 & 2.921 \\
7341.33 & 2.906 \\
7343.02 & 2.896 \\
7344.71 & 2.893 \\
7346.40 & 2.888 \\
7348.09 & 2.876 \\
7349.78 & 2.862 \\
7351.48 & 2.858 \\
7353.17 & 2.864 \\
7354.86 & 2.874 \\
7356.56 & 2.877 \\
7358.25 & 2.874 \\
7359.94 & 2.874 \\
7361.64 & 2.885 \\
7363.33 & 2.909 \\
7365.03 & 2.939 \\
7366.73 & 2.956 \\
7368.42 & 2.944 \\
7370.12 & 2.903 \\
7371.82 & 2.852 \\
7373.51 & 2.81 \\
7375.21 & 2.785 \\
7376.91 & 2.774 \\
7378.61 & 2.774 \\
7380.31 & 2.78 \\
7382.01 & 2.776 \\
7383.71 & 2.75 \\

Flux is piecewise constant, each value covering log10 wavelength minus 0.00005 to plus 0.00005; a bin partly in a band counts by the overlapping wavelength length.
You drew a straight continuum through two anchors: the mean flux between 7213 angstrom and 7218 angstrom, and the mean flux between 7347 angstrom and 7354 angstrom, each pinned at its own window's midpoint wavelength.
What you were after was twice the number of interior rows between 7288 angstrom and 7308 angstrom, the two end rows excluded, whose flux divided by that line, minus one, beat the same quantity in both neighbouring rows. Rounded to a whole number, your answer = 2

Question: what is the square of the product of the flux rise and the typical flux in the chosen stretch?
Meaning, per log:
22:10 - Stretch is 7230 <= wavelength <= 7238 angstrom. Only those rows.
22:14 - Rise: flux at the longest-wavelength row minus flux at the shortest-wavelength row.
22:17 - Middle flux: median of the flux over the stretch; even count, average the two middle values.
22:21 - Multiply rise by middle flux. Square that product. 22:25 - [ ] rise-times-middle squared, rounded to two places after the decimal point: 0.15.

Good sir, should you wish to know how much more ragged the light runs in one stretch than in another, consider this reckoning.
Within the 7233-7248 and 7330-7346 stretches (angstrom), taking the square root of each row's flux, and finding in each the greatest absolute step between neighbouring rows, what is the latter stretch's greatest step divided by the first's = 1.01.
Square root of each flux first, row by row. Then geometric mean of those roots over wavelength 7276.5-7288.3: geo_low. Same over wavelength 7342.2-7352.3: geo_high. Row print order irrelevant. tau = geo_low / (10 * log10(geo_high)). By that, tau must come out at 0.736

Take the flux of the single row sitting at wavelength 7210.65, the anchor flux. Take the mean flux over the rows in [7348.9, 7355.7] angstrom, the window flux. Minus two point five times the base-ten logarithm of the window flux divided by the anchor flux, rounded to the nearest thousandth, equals 0.017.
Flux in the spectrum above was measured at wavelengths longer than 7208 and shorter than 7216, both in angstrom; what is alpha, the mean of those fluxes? 2.94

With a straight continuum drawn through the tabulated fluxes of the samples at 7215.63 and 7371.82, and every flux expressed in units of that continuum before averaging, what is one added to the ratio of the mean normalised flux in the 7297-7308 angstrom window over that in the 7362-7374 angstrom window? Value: 1.96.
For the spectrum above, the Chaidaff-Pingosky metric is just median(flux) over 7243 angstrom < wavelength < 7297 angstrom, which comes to 2.93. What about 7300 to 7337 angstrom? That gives 2.82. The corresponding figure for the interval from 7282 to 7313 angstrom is 2.84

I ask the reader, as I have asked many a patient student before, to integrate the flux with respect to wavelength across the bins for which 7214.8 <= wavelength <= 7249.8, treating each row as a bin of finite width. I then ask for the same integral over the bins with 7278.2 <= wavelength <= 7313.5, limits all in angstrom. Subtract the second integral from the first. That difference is 4.3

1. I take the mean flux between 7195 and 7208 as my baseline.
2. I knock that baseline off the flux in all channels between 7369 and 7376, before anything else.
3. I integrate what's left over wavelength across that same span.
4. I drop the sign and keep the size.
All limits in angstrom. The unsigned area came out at 1.8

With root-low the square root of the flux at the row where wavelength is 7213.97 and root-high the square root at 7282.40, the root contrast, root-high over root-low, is 0.975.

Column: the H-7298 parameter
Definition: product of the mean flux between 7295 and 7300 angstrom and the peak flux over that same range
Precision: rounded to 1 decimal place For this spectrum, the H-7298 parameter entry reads 9.1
